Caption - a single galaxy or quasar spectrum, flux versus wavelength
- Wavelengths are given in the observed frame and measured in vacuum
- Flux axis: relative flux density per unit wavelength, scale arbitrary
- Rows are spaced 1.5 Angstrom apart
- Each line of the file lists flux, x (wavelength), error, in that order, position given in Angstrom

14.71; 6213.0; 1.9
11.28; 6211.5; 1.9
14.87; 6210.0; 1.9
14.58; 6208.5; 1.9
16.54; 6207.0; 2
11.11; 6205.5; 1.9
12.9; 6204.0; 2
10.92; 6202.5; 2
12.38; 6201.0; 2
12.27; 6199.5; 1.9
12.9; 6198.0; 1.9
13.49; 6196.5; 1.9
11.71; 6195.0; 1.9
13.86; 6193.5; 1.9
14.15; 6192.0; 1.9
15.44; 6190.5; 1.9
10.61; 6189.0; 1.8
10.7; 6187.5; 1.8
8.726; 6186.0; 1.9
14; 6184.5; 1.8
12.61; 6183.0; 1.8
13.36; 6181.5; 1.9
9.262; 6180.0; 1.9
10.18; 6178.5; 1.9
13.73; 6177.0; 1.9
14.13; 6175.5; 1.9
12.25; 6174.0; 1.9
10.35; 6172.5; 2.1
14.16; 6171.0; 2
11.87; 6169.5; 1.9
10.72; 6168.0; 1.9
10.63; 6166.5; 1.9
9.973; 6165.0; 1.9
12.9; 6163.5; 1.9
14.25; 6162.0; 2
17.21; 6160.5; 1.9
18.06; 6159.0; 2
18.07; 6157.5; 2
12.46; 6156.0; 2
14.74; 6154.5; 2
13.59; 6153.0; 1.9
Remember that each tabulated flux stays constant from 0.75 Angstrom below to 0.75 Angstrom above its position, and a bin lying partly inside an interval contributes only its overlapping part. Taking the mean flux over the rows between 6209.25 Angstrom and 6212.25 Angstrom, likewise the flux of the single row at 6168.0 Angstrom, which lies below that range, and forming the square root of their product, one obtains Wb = 11.8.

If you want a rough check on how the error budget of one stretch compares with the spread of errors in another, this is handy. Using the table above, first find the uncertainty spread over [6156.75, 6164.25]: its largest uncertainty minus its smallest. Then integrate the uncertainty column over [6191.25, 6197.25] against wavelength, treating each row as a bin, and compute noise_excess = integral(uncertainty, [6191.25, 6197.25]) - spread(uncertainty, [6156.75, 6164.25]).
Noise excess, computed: 11.3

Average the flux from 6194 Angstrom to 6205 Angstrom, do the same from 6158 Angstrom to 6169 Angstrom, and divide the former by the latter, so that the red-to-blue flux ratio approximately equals 0.92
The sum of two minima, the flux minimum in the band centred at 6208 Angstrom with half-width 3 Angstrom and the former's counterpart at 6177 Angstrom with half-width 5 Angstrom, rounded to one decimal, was 20.4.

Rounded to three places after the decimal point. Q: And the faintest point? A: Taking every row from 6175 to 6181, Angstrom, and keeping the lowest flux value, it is 9.262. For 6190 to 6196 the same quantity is 11.710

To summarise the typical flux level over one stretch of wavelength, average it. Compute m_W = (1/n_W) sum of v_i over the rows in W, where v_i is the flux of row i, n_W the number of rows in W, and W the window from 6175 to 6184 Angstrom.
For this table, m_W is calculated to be 12.2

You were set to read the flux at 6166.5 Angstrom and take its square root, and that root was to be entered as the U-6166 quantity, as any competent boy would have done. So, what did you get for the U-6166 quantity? 3.3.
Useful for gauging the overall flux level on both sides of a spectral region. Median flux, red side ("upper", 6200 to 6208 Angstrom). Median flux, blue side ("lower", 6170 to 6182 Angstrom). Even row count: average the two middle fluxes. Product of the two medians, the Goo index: 159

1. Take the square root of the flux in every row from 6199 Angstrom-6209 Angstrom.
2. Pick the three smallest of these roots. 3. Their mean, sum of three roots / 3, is 3.38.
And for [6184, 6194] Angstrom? 3.16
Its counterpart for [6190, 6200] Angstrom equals 3.51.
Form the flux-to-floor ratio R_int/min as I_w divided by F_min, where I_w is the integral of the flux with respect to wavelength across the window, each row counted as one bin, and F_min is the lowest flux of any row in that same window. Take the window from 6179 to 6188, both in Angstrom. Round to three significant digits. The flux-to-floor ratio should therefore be 11.8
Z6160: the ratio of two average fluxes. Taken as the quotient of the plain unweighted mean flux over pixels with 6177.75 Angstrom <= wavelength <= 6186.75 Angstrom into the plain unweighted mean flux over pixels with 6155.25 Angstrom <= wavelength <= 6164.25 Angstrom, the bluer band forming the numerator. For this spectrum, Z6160 1.36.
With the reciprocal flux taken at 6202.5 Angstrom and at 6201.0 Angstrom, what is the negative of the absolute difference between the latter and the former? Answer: -0.011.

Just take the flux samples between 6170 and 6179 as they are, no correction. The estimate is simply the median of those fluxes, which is 13.0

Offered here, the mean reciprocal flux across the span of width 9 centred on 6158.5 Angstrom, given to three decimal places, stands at 0.065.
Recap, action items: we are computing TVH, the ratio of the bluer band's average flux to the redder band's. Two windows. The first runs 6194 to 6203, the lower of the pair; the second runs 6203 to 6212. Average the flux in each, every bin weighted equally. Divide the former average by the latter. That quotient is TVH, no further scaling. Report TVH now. 0.91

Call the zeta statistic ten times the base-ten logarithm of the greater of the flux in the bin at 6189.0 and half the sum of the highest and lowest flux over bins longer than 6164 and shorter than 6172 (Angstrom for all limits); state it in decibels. 10.82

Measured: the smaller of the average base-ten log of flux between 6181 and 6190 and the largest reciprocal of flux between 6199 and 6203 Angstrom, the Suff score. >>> 0.0916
